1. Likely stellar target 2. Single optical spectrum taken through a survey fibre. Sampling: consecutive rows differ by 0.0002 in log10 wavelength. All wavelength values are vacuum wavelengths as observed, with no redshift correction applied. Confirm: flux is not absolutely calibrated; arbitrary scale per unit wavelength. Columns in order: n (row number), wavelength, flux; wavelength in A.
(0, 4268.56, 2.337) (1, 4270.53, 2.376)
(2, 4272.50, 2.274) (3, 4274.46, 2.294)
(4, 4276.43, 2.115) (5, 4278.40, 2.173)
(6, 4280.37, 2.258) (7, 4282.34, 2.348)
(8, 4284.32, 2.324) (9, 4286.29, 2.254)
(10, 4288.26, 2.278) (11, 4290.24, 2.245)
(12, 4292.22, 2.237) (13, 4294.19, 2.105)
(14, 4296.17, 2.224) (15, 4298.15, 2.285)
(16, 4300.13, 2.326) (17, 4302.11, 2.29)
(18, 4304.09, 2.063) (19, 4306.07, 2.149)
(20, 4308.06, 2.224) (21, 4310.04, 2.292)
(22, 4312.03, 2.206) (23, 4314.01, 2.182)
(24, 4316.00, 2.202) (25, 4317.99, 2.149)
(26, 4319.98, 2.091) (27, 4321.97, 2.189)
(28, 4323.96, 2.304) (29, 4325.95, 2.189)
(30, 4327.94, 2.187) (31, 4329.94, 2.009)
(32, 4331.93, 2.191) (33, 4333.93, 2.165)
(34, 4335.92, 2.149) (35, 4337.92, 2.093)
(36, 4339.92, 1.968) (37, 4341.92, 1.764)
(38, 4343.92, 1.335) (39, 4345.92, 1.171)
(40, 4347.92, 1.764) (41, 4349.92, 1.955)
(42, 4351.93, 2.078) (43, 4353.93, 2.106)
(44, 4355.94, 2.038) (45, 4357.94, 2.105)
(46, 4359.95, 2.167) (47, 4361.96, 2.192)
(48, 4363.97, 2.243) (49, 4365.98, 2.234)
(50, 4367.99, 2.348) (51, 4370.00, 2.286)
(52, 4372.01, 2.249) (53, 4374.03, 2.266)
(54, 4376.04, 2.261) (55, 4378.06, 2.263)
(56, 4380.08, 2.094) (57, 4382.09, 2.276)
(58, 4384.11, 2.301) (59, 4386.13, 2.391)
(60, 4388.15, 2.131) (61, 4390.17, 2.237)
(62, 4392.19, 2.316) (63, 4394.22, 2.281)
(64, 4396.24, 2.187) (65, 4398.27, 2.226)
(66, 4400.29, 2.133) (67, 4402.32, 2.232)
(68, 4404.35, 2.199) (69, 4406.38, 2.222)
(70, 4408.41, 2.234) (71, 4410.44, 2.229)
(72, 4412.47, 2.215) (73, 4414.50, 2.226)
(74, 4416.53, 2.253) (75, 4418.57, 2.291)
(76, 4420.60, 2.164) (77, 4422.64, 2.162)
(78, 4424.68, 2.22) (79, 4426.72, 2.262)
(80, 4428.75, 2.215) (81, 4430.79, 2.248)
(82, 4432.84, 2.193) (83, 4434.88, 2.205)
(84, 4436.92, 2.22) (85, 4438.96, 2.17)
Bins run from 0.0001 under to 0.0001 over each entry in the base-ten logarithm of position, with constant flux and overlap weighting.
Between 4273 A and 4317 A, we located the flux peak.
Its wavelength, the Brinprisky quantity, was 4282.34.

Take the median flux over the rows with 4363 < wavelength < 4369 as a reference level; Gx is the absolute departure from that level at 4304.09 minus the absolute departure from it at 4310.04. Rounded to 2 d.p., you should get 0.13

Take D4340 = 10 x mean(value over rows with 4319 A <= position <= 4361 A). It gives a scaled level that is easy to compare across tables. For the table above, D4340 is 20.0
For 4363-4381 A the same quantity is 22.5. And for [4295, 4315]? 22.2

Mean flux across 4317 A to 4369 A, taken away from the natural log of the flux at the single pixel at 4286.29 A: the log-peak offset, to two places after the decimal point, -1.23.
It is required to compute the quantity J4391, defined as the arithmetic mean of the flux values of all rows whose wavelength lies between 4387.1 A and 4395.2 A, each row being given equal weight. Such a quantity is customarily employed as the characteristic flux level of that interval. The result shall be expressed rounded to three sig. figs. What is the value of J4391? 2.24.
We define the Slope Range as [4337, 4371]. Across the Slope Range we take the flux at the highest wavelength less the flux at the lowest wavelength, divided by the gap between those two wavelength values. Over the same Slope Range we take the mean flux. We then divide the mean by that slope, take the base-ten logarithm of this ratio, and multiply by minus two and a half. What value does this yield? -6.3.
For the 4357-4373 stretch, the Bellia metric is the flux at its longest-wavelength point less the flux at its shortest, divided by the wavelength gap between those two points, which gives 0.010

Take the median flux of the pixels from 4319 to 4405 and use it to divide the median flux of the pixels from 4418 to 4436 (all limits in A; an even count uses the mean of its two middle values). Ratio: 1.01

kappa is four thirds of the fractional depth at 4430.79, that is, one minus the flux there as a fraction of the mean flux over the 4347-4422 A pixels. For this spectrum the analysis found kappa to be -0.029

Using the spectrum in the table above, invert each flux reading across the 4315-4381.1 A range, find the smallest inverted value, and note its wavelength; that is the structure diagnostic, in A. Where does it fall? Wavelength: 4367.99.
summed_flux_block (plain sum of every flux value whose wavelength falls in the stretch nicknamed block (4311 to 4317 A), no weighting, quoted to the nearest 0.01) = 6.59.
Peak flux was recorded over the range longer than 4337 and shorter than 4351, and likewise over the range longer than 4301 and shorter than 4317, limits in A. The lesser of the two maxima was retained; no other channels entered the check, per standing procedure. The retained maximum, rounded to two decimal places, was 2.09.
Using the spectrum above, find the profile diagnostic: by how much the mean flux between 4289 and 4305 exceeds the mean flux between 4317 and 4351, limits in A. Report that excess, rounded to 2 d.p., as 0.24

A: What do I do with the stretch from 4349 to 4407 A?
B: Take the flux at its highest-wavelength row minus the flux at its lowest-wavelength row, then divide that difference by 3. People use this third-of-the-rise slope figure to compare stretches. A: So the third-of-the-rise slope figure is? 0.09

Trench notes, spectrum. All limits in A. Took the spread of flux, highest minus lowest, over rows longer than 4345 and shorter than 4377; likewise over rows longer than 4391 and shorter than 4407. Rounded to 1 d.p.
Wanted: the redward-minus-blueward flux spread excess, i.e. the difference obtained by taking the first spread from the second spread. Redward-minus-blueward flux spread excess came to -1.0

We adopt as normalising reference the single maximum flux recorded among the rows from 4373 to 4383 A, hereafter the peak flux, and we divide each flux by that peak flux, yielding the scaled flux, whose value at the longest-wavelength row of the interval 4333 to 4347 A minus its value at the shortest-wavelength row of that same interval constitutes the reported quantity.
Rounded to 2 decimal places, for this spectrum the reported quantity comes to -0.44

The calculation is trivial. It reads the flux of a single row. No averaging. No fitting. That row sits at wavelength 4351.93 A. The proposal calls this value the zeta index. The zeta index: 2.078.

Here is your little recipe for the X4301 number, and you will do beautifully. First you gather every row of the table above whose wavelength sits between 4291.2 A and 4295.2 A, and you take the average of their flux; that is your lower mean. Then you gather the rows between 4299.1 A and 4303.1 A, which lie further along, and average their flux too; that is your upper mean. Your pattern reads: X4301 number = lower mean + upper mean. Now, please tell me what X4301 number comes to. 4.48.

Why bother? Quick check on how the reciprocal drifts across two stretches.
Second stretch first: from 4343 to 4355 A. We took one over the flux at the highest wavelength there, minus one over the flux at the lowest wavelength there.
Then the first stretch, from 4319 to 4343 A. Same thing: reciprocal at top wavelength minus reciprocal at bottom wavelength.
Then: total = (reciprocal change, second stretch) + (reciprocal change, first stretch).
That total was -0.19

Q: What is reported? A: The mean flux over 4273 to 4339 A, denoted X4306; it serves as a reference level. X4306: 2.21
